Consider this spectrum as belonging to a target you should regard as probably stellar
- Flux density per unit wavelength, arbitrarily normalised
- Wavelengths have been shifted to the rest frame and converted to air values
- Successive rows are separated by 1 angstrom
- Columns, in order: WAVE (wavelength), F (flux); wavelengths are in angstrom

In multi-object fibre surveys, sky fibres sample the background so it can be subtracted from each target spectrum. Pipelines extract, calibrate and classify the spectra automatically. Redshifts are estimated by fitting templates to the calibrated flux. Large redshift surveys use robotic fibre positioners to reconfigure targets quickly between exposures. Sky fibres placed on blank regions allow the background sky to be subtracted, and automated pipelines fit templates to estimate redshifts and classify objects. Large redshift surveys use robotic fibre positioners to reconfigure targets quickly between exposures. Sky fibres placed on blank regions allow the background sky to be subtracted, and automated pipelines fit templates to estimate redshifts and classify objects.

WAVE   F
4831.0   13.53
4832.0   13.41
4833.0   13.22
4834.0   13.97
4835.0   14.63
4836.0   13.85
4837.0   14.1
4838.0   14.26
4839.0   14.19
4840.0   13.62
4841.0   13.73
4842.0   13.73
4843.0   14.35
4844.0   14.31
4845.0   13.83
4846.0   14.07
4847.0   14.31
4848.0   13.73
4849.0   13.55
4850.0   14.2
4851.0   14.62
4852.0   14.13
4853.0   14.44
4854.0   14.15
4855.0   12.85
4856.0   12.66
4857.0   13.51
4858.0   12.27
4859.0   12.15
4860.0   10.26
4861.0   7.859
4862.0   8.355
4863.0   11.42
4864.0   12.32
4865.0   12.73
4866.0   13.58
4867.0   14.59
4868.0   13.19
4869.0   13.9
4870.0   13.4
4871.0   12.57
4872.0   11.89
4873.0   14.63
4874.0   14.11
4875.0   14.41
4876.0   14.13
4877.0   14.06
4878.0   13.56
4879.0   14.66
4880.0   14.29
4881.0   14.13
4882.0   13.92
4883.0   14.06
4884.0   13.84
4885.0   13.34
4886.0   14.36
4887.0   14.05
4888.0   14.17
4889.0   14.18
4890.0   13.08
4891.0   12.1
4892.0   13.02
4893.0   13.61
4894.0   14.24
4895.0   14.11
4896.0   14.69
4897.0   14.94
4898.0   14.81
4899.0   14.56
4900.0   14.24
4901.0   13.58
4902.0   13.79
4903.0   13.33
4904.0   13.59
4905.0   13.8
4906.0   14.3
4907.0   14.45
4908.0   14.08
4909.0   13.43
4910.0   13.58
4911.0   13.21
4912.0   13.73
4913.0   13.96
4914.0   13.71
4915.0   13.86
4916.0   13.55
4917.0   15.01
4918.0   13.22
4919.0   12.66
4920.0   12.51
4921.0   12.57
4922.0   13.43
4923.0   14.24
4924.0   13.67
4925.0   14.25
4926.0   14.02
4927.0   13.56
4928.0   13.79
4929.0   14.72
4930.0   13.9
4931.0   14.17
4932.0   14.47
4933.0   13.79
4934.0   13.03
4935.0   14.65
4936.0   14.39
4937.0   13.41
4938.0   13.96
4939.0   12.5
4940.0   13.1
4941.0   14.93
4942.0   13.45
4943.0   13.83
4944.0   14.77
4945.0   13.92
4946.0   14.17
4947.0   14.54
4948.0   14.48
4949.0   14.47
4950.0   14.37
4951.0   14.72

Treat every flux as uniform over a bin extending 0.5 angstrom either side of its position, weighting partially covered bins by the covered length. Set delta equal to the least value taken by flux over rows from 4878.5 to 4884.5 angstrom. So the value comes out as 13.84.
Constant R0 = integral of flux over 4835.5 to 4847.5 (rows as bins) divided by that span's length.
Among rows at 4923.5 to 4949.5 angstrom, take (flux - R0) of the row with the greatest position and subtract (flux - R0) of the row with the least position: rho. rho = 0.8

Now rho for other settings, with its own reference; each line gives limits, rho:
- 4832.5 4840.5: 0.4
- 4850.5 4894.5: -0.4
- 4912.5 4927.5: -0.4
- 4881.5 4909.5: -0.5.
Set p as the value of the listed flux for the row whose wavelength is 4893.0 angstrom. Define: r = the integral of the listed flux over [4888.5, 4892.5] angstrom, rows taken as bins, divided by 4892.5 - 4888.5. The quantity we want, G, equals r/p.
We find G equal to 0.96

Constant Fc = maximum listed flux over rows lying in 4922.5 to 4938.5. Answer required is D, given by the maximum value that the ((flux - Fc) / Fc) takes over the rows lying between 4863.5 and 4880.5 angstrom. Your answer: -0.004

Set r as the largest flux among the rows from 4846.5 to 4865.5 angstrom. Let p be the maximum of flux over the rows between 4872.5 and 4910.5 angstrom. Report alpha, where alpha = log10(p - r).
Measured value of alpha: -0.49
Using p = 14.94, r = 14.62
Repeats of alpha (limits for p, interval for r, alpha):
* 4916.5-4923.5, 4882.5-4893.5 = -0.19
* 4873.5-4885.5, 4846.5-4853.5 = -1.40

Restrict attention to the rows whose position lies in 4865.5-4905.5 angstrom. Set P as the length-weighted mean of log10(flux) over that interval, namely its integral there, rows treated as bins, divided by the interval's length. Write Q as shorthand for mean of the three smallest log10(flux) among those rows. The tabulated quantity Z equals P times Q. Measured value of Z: 1.24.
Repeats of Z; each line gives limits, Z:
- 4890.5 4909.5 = 1.27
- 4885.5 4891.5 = 1.27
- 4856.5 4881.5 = 1.04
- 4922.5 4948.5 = 1.27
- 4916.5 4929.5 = 1.25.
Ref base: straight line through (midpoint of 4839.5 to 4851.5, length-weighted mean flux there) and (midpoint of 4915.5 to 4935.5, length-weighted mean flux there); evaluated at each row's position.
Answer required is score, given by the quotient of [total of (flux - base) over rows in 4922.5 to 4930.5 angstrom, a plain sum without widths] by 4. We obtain 0.5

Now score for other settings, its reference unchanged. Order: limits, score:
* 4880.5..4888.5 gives 0.2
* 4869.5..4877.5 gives -0.5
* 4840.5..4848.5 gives 0.0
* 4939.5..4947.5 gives 0.8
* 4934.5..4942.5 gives 0.2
